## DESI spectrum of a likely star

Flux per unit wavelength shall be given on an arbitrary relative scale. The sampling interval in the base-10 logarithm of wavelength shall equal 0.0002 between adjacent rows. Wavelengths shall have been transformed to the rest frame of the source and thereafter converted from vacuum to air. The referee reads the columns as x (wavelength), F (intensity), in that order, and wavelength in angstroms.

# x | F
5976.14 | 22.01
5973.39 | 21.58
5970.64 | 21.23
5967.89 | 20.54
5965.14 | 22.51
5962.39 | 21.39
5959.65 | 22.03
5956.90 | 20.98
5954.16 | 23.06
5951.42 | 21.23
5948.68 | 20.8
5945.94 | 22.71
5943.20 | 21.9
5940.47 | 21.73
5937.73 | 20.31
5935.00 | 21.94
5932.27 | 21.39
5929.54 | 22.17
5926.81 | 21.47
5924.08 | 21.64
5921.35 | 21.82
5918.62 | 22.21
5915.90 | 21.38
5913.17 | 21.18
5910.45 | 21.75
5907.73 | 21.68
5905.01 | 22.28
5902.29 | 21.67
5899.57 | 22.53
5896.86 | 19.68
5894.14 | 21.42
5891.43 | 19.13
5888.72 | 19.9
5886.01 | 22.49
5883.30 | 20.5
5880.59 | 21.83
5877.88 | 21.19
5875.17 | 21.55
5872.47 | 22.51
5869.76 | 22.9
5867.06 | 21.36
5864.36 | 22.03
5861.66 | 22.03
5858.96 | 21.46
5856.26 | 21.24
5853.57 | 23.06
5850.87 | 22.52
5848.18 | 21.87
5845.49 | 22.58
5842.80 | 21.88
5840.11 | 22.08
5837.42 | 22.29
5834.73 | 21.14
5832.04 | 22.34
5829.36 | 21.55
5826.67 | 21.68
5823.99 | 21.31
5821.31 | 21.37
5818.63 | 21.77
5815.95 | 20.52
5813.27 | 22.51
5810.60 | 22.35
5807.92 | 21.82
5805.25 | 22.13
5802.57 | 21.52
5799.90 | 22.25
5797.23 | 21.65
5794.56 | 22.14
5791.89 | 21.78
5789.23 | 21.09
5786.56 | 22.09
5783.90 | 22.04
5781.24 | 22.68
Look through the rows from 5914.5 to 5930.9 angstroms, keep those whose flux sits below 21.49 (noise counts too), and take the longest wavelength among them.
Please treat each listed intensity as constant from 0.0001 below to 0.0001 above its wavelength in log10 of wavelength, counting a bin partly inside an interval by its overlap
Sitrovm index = 5926.81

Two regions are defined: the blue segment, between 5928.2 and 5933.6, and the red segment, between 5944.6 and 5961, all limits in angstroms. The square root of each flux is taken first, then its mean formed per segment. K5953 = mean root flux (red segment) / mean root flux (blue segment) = 1.000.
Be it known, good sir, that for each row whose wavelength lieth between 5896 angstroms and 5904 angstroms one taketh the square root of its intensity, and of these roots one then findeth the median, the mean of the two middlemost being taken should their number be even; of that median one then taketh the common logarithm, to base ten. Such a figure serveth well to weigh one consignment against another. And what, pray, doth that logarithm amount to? 0.668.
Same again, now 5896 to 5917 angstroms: 0.668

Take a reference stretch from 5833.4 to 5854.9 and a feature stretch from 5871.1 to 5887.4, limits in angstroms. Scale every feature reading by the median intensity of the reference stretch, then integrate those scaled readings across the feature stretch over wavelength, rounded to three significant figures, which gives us 15.9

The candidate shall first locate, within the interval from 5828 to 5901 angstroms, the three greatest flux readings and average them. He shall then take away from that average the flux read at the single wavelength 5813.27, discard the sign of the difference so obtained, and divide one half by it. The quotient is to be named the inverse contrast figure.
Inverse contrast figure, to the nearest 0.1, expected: 1.5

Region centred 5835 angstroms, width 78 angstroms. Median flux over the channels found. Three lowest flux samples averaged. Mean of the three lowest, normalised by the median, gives 0.958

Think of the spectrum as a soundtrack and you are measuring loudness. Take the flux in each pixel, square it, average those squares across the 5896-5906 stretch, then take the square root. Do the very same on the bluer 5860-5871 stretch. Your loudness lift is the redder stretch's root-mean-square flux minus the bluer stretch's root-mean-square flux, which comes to -0.5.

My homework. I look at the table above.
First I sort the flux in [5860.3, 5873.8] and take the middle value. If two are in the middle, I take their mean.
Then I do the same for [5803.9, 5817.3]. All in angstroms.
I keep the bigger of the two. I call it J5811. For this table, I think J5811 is 22.1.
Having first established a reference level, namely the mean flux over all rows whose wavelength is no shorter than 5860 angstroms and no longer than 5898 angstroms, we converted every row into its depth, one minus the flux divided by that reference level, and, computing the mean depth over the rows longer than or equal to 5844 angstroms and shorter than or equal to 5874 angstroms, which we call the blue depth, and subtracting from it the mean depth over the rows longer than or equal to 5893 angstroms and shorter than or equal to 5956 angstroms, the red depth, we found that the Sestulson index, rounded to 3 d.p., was -0.023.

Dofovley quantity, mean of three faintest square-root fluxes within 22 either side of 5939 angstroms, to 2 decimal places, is 4.55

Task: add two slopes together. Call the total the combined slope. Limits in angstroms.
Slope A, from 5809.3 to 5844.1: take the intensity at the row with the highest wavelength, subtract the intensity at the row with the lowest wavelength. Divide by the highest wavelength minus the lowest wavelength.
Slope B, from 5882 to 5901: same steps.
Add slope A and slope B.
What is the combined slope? 0.110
